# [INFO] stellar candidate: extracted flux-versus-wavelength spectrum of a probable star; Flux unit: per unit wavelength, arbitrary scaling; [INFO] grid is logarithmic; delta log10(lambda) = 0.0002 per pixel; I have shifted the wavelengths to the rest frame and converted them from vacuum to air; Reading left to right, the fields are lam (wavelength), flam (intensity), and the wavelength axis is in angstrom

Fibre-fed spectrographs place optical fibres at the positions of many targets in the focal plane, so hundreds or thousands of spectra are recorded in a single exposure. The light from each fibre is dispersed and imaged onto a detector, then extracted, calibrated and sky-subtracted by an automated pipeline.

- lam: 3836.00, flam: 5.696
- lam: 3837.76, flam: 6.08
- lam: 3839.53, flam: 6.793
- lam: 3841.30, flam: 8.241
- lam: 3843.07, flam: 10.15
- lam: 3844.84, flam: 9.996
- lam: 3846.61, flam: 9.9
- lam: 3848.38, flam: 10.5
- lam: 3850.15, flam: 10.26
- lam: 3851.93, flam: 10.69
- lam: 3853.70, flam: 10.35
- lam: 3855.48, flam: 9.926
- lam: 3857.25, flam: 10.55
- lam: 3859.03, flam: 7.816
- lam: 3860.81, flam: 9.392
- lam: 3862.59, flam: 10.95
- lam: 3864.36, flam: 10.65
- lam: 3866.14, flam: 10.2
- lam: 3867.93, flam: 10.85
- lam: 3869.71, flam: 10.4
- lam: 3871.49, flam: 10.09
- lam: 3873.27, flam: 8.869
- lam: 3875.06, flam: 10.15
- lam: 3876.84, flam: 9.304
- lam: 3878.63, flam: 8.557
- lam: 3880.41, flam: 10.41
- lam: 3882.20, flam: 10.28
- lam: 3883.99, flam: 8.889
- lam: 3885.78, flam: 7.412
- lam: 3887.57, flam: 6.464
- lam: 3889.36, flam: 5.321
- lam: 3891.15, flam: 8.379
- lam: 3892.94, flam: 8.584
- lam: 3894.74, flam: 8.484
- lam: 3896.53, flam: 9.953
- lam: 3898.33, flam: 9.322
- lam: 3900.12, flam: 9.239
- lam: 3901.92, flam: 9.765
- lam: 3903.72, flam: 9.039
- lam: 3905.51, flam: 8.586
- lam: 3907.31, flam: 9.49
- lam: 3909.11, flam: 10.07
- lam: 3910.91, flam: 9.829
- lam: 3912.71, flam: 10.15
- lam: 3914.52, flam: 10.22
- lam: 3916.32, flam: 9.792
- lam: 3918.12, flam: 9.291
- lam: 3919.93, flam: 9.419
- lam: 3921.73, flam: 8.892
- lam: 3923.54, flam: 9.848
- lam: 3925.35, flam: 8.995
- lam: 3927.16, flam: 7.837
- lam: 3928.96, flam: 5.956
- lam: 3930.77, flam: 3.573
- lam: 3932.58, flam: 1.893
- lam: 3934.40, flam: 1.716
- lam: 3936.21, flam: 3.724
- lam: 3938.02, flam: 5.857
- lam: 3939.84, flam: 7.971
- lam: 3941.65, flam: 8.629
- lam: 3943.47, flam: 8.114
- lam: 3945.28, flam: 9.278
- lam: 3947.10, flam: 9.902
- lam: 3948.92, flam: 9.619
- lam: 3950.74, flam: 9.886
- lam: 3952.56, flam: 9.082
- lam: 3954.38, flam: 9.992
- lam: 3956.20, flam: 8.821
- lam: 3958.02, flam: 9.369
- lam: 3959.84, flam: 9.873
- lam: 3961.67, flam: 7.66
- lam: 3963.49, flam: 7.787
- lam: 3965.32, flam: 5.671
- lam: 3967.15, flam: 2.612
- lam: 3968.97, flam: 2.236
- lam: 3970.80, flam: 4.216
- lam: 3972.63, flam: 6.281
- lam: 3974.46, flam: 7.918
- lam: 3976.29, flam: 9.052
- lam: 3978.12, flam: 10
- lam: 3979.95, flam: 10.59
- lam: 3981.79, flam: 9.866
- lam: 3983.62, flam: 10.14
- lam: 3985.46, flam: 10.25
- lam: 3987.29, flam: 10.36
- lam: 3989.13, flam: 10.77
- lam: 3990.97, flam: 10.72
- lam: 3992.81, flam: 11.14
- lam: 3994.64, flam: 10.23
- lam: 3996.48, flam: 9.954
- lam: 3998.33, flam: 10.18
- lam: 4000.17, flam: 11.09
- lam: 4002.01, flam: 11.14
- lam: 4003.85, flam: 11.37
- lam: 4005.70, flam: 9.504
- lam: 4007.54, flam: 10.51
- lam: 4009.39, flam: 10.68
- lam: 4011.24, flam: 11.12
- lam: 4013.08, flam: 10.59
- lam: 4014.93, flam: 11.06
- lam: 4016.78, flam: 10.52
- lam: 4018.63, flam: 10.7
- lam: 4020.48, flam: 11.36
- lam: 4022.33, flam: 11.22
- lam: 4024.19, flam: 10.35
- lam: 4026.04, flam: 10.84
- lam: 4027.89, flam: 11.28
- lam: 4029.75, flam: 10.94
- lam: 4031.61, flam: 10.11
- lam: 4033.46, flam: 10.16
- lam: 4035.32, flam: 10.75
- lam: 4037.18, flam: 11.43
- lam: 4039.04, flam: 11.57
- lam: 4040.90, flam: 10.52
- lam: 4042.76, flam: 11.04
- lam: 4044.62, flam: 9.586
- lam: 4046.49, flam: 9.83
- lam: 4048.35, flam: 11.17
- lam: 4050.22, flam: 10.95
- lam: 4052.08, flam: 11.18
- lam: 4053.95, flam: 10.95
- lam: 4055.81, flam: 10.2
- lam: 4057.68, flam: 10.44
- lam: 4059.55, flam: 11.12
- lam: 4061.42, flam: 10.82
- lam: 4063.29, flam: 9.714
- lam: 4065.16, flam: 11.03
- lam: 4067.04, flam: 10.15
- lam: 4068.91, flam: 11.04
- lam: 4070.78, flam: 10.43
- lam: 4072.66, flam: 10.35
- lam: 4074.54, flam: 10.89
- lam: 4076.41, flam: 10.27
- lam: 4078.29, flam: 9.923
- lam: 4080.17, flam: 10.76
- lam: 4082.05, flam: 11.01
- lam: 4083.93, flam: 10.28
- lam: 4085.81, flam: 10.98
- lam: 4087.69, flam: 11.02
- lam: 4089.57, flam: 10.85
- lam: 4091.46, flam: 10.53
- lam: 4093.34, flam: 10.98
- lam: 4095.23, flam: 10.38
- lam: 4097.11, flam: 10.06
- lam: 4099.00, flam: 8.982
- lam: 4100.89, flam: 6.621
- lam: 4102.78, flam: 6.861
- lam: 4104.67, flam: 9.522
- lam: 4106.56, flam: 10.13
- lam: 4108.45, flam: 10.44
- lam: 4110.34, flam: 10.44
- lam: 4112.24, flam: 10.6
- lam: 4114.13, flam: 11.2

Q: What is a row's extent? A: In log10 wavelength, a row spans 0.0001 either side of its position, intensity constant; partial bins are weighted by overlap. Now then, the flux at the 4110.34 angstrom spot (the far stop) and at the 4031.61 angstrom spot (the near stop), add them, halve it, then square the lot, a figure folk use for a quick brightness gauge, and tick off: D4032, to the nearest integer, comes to 106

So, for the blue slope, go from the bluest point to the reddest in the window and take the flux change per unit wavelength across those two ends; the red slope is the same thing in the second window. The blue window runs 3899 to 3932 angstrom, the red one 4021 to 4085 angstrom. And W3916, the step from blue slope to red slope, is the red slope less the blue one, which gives 0.17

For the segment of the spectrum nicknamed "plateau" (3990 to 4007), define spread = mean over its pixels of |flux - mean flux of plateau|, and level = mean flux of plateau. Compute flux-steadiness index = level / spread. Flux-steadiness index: 19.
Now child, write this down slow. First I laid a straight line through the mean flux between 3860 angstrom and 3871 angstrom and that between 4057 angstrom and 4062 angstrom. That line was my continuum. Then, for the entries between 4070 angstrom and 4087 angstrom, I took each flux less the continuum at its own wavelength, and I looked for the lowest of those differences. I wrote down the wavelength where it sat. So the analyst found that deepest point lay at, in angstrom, 4078.29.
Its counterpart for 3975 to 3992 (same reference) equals 3976.29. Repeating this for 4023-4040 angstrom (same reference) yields 4031.61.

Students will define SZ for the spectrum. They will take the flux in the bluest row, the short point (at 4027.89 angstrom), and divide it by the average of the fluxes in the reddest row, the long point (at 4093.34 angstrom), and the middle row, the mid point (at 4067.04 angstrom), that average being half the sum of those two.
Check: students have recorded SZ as 1.1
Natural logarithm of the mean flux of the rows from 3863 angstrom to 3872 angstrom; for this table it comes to 2.35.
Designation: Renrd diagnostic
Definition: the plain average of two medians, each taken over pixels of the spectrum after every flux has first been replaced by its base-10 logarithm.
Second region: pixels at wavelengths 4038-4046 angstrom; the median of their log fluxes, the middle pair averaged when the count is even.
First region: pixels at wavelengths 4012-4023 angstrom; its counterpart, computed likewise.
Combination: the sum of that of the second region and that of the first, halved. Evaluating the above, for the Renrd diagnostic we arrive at 1.03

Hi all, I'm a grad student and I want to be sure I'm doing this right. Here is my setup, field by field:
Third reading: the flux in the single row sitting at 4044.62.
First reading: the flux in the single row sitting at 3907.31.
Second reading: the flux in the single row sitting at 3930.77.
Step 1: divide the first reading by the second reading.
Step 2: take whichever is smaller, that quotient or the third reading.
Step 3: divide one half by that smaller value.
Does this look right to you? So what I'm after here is 0.188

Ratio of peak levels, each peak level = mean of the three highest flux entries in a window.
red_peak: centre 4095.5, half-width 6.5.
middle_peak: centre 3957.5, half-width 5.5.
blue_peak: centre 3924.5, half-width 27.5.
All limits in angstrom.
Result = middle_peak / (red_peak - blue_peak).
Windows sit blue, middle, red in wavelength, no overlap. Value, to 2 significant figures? 15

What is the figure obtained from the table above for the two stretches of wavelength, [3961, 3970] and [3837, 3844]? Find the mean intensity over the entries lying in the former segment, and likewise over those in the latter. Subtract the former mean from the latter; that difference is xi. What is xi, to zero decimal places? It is 3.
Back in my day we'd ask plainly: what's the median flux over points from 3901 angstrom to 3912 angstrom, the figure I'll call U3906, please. 9.6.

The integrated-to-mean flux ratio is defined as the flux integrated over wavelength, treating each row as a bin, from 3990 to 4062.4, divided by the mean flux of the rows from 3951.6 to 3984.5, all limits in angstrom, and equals 99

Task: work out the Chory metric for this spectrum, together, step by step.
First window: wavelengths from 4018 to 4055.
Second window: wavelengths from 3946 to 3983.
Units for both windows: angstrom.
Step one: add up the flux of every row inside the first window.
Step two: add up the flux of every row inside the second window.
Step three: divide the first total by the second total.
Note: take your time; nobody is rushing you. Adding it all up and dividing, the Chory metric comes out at 1.35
